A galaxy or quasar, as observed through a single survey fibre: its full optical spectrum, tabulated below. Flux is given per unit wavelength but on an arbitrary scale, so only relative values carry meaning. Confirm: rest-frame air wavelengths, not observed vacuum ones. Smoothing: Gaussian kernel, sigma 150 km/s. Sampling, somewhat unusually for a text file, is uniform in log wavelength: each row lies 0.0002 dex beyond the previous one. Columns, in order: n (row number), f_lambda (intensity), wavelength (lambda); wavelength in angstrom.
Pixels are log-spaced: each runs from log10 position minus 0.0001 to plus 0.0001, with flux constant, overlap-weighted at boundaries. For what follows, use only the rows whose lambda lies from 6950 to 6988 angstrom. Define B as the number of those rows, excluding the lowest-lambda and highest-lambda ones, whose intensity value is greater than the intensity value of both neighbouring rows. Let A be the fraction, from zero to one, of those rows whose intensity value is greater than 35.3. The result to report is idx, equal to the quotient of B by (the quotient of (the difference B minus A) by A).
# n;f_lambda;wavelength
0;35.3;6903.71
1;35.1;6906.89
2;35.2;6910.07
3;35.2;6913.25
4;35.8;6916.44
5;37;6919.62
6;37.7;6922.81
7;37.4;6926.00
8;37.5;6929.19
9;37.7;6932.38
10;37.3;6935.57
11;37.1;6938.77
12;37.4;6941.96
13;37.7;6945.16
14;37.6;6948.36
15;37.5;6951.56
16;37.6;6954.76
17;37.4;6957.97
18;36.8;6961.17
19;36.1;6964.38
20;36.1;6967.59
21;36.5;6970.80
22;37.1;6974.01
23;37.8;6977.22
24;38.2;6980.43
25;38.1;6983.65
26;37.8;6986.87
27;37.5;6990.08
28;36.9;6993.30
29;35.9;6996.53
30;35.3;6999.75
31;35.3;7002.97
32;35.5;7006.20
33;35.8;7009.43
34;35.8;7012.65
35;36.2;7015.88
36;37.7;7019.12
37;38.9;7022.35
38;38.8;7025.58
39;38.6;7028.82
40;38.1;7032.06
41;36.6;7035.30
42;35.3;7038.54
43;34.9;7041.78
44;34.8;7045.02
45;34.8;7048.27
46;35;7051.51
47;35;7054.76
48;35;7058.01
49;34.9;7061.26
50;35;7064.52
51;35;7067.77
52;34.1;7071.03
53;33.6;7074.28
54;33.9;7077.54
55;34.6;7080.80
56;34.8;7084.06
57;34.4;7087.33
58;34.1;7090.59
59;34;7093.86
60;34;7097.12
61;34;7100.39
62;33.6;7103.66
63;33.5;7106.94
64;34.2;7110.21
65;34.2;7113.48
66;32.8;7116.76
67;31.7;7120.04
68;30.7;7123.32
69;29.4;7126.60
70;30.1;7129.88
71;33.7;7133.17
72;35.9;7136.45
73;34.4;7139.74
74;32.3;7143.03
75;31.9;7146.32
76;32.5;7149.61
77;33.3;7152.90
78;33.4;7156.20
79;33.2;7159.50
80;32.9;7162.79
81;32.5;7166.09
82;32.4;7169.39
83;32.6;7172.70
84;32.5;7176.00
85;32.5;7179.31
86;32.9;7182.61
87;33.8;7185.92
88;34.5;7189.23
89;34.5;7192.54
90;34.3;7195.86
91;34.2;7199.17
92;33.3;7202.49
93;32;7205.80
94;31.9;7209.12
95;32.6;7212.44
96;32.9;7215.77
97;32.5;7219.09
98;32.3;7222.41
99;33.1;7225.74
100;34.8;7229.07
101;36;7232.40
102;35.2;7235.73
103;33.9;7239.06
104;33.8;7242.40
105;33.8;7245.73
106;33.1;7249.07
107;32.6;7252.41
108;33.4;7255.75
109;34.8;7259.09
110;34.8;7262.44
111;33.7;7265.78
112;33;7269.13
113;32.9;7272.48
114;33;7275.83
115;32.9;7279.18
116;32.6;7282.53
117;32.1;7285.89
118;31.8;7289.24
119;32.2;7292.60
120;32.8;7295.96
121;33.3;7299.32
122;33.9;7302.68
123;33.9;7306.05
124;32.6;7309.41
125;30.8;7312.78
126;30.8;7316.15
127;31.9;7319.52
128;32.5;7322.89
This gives 2.00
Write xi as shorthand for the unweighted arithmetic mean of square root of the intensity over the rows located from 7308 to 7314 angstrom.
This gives 5.6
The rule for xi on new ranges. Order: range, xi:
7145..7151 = 5.7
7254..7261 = 5.8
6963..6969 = 6.0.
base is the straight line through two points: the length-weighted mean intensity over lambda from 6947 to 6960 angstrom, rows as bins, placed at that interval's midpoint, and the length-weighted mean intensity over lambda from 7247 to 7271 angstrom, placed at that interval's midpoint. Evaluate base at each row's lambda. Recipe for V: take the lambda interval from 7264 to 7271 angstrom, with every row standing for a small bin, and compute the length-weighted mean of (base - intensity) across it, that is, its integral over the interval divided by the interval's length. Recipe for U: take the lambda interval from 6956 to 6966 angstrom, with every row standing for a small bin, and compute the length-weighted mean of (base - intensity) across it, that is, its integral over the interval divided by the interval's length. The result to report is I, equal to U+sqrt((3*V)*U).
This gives 1.1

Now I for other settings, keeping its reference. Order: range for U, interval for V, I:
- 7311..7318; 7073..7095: 5.2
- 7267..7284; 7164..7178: 2.3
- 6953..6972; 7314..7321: 2.3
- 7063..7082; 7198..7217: 4.3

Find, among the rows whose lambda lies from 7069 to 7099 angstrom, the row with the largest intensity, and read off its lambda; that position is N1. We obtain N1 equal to 7084.06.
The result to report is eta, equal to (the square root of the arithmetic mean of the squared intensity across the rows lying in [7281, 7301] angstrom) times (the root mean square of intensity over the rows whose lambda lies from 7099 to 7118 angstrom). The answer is 1095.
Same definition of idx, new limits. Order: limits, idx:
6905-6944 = 1.20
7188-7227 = 0.00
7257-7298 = 0.00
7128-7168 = 0.09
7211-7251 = 0.09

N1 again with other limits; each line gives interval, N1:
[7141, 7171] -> 7156.20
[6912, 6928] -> 6922.81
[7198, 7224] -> 7199.17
